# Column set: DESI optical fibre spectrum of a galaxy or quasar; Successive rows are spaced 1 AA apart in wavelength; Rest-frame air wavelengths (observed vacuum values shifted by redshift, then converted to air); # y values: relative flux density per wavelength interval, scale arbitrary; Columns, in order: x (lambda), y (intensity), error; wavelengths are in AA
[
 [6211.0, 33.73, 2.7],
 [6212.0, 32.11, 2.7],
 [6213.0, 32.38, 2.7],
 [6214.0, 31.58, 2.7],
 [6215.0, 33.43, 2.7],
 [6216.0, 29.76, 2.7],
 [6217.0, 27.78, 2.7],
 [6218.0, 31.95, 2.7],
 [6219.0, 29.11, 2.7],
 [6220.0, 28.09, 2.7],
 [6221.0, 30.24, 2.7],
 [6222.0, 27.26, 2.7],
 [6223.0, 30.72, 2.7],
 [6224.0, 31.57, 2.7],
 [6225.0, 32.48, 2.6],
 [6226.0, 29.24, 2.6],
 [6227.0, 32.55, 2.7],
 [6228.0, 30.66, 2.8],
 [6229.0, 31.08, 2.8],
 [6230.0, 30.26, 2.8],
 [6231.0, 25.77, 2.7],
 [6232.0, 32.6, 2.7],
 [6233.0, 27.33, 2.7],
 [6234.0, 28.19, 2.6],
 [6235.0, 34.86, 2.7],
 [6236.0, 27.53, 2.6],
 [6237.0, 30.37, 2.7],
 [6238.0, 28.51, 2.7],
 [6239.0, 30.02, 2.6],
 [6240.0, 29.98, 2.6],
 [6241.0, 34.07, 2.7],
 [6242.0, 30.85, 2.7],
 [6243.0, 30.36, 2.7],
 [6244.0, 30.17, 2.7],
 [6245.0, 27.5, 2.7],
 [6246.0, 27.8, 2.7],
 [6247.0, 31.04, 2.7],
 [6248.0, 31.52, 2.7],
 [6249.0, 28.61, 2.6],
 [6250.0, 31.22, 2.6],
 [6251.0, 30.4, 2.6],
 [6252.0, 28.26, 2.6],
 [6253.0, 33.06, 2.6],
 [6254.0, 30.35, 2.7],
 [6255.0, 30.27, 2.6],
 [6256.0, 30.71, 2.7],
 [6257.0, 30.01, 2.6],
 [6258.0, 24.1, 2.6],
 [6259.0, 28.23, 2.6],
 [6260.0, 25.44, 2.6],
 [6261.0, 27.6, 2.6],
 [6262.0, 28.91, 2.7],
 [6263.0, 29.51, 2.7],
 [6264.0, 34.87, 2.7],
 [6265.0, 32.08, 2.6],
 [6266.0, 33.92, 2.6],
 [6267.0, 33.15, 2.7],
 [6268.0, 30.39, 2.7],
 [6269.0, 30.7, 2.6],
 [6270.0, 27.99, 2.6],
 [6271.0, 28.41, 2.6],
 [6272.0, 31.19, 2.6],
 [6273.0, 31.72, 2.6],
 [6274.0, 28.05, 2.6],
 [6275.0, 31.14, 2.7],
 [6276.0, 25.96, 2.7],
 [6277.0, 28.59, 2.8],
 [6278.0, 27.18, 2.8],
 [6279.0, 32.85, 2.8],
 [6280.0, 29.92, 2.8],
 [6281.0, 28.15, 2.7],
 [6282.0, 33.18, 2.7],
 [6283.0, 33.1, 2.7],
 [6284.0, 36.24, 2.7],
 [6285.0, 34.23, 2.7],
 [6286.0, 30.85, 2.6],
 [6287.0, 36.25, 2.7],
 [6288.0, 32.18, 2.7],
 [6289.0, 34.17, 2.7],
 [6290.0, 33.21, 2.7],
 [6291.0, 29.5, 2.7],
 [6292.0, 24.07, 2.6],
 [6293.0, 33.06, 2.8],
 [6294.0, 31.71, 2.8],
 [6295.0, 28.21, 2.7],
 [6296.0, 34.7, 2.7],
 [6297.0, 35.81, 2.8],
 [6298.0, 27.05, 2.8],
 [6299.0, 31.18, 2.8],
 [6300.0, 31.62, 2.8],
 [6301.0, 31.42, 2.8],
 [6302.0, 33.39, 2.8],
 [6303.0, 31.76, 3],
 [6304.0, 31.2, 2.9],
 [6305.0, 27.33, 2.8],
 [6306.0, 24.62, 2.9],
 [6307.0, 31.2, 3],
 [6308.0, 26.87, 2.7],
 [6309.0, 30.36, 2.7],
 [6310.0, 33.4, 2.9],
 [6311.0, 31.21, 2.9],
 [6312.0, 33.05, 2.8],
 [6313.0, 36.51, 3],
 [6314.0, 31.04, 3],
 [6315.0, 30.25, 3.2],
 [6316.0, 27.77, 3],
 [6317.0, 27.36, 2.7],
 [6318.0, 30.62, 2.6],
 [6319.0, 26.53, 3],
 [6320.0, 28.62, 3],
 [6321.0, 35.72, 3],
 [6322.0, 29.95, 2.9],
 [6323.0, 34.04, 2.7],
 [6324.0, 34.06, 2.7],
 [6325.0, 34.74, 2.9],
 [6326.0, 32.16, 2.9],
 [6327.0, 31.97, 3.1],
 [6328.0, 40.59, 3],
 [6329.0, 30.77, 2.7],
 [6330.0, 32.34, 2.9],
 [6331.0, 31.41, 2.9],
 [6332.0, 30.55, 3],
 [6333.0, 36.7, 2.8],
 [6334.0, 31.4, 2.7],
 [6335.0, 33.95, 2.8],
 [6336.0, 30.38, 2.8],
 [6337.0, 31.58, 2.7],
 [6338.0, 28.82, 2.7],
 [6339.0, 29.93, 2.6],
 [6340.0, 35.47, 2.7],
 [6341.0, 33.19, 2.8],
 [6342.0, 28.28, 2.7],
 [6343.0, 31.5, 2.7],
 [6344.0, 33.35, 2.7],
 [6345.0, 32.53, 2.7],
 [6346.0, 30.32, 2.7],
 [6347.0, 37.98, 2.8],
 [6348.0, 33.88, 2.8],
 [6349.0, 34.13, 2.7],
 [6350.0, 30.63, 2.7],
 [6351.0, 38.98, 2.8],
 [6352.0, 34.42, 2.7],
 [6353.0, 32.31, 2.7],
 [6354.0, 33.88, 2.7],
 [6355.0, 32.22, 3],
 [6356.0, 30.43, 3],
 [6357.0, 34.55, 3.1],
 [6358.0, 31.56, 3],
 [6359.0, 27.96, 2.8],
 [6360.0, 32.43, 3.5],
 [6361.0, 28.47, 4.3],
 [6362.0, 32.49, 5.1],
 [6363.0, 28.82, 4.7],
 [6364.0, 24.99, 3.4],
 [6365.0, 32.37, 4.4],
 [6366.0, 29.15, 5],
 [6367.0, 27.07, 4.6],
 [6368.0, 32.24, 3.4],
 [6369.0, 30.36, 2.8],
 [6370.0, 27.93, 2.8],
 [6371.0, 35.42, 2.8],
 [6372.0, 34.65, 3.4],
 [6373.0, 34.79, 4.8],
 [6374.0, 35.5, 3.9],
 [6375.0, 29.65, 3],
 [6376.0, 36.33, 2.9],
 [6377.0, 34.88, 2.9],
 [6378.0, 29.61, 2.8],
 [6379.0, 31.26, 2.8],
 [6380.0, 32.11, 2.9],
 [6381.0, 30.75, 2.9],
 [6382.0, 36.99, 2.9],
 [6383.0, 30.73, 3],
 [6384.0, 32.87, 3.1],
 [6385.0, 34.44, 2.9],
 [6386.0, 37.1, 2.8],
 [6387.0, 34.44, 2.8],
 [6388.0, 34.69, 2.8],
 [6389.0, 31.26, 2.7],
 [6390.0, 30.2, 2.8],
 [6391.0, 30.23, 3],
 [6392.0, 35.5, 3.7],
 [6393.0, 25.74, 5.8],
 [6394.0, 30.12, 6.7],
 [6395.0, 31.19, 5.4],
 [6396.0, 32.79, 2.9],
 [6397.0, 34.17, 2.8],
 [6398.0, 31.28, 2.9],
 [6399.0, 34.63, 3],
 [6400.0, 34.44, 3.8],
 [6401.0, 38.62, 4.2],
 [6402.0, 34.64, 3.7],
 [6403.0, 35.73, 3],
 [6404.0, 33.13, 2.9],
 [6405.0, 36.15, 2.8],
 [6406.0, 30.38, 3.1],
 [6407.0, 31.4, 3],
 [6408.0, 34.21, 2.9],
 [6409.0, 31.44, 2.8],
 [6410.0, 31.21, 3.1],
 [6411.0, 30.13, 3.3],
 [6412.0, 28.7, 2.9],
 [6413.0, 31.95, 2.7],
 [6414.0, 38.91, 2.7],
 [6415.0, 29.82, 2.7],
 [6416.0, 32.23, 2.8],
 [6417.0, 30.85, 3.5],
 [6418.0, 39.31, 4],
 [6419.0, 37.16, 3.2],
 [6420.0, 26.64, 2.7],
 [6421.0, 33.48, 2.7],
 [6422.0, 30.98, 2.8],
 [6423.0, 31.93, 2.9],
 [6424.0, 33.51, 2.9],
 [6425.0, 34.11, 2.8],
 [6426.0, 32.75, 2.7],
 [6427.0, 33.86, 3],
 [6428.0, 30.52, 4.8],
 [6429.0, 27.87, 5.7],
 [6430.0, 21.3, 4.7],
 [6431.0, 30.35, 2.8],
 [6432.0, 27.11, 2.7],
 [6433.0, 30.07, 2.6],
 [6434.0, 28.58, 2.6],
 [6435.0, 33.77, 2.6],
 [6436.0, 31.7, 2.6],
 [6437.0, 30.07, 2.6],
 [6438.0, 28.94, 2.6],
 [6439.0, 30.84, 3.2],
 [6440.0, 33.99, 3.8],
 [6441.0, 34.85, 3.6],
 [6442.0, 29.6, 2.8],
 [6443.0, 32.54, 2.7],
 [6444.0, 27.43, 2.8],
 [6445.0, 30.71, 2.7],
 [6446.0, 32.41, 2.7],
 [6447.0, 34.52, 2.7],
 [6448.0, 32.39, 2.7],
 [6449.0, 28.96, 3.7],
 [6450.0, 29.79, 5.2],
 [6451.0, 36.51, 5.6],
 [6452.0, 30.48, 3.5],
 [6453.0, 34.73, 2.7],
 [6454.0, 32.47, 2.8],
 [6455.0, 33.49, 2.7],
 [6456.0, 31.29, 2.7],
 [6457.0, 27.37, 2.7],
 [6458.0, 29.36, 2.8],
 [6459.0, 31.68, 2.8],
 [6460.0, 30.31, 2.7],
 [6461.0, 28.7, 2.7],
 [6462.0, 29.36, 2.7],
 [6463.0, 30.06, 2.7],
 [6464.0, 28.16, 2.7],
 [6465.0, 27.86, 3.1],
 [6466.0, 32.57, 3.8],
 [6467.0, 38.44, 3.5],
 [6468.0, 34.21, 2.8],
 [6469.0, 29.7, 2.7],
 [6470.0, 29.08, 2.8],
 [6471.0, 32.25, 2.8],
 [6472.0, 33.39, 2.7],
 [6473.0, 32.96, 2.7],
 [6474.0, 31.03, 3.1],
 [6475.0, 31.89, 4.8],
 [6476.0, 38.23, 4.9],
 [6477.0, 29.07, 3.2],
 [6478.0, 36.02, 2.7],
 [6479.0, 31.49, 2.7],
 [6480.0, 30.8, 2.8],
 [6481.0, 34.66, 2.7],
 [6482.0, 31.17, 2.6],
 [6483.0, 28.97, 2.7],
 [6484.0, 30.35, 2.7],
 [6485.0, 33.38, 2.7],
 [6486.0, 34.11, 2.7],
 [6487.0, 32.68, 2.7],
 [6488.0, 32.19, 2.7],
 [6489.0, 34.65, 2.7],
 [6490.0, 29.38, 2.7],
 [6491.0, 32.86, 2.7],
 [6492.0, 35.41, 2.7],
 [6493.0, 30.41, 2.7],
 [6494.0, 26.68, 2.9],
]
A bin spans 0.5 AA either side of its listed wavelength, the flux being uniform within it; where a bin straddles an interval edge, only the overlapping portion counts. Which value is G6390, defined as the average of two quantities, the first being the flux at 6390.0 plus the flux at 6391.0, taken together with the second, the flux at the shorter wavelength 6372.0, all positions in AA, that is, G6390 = 47.5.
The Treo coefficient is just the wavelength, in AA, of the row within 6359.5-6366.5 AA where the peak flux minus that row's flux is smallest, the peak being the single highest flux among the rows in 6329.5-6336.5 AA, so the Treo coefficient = 6362.0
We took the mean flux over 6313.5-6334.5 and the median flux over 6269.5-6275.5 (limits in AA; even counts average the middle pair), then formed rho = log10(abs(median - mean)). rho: 0.31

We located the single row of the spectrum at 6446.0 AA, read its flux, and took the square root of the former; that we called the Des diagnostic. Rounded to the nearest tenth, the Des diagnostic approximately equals 5.7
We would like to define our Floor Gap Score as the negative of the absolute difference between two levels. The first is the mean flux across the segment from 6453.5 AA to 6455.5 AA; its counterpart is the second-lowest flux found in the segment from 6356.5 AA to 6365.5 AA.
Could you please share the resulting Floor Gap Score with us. -5.0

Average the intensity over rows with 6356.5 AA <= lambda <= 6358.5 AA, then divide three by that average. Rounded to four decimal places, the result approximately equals 0.0908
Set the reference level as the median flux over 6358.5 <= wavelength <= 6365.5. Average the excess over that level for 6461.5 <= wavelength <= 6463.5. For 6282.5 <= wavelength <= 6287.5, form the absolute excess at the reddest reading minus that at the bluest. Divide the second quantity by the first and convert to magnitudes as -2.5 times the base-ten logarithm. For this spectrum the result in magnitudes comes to -1.4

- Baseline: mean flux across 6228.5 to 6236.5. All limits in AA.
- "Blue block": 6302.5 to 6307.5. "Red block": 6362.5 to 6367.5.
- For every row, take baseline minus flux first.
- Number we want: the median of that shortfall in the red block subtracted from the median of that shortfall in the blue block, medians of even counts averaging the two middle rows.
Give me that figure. -2.4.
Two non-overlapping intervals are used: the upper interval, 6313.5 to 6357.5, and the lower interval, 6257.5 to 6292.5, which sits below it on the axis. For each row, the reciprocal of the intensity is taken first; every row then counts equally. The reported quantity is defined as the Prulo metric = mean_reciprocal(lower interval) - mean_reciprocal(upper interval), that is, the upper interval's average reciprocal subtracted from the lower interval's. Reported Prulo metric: 0.002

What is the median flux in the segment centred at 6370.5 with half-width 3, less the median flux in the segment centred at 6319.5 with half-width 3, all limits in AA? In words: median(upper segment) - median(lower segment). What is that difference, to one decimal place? 4.2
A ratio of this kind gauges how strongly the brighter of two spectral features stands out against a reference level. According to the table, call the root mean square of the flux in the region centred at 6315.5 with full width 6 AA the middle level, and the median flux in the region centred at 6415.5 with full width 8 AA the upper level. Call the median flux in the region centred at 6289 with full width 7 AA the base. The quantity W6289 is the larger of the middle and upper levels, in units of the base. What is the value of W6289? 1.00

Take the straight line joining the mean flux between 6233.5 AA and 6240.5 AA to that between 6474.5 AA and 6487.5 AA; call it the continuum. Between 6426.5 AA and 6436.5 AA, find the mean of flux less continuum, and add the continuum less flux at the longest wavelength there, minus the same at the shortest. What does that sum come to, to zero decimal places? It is 0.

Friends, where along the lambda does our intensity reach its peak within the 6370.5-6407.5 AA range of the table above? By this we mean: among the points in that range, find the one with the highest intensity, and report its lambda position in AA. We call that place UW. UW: 6401.0 AA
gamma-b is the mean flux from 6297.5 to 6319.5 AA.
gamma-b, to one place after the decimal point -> 30.3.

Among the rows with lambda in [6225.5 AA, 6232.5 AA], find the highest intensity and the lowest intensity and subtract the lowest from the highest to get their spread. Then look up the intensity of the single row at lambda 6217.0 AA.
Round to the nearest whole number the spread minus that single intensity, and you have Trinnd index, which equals -21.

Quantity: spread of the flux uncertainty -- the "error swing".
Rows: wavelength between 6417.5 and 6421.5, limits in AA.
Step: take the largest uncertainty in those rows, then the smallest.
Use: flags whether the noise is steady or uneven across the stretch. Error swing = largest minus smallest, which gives 1.30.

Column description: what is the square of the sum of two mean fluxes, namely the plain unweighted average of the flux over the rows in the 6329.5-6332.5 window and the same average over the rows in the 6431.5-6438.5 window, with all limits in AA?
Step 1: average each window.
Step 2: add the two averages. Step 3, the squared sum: 3778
